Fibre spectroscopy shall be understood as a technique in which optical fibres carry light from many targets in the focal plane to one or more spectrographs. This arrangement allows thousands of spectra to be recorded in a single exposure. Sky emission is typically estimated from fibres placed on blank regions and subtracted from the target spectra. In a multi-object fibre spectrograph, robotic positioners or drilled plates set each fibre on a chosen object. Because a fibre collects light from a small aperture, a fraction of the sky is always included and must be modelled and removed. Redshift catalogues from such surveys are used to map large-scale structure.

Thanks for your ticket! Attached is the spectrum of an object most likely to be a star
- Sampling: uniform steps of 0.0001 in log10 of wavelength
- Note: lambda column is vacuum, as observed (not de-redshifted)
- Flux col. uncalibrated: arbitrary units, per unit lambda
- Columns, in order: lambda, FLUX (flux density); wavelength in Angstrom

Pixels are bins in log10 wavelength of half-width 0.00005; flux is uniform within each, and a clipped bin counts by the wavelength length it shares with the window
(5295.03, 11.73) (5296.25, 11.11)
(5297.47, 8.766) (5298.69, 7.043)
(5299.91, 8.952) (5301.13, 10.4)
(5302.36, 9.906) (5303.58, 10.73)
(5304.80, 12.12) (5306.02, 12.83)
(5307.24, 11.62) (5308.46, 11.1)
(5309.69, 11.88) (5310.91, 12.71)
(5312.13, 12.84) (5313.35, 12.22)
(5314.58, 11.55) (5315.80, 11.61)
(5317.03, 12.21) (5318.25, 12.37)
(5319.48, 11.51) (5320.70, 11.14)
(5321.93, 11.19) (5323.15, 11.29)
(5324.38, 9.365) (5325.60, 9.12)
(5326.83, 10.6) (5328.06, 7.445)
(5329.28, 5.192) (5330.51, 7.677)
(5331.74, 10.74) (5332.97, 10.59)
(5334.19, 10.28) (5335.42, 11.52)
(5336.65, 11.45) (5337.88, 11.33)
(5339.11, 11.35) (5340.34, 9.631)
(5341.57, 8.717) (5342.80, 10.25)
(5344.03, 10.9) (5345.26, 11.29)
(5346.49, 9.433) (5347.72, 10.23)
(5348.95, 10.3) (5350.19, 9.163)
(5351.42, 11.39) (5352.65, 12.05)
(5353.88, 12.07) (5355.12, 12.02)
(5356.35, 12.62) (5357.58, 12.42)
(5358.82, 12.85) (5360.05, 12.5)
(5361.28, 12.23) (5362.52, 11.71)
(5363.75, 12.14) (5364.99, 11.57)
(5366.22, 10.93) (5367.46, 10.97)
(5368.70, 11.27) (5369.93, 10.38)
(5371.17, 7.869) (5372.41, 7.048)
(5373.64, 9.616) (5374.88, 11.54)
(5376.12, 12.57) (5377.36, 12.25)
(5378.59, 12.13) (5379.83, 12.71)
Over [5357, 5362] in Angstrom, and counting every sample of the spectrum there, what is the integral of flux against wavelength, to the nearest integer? 62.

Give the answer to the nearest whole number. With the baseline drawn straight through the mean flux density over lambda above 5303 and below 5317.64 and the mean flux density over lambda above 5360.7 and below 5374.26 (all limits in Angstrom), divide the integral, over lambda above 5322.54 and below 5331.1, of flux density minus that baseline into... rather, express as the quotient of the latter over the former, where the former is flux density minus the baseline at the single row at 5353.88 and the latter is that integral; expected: -20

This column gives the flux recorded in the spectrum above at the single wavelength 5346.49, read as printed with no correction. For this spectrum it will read 9.433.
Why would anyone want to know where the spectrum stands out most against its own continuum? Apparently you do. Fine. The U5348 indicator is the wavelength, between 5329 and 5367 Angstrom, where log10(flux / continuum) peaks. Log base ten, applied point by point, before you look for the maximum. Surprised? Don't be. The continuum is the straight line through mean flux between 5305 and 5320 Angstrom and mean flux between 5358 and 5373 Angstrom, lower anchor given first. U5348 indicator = 5358.82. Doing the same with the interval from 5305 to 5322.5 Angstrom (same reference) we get 5312.13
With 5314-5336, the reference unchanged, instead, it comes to 5318.25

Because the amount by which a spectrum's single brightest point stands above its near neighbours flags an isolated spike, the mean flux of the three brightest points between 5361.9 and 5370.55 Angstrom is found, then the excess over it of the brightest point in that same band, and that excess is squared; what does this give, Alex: 0.1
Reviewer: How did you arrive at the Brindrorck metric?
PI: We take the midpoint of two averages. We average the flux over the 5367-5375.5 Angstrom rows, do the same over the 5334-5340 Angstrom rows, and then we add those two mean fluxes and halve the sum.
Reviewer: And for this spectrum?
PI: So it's 10.5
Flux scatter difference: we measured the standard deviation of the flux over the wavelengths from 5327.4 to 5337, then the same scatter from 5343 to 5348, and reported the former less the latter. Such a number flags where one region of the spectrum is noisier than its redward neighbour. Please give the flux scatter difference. 1.5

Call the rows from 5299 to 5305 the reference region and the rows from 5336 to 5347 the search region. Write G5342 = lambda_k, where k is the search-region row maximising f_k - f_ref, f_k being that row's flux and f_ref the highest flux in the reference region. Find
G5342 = 5336.65 Angstrom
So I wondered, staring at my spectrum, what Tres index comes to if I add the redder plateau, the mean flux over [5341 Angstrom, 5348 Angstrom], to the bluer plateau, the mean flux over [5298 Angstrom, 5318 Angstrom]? 21.4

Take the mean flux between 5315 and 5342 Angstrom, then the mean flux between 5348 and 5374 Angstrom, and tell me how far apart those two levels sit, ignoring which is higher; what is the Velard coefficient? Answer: 0.8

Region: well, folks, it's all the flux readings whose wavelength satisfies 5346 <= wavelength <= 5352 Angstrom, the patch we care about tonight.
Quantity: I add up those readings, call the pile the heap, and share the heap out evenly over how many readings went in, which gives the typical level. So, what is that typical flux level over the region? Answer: 10.1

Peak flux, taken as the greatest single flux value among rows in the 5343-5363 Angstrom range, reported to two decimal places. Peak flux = 12.85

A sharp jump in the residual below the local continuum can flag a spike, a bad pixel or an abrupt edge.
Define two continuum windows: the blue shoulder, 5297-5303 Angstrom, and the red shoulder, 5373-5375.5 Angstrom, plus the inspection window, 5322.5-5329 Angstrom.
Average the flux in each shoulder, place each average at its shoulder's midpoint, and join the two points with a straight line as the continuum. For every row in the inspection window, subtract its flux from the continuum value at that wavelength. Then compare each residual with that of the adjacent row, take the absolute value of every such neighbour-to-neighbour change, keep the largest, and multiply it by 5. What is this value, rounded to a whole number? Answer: 16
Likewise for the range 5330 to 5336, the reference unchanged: 15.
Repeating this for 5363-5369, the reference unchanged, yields 3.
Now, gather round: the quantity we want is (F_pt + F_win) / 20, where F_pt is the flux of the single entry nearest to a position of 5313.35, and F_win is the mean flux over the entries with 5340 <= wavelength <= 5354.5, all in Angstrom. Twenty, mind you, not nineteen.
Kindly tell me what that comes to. 1.13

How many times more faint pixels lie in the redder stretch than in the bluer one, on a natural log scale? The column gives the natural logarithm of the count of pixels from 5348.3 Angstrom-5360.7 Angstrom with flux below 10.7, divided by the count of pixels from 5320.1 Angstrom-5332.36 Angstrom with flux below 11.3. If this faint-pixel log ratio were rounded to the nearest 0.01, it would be -1.61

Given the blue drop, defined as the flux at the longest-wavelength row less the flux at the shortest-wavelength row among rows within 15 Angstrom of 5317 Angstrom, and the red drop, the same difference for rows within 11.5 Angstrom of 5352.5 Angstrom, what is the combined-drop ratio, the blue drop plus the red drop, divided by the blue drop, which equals 5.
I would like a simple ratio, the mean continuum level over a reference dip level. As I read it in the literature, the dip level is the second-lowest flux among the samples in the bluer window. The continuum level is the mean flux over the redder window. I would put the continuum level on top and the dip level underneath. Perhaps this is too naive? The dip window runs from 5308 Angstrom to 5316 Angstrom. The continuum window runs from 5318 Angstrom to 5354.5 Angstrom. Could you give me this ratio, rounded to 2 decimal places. 0.89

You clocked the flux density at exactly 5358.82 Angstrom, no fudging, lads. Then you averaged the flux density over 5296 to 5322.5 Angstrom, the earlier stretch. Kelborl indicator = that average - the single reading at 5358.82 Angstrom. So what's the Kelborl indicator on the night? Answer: -1.68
